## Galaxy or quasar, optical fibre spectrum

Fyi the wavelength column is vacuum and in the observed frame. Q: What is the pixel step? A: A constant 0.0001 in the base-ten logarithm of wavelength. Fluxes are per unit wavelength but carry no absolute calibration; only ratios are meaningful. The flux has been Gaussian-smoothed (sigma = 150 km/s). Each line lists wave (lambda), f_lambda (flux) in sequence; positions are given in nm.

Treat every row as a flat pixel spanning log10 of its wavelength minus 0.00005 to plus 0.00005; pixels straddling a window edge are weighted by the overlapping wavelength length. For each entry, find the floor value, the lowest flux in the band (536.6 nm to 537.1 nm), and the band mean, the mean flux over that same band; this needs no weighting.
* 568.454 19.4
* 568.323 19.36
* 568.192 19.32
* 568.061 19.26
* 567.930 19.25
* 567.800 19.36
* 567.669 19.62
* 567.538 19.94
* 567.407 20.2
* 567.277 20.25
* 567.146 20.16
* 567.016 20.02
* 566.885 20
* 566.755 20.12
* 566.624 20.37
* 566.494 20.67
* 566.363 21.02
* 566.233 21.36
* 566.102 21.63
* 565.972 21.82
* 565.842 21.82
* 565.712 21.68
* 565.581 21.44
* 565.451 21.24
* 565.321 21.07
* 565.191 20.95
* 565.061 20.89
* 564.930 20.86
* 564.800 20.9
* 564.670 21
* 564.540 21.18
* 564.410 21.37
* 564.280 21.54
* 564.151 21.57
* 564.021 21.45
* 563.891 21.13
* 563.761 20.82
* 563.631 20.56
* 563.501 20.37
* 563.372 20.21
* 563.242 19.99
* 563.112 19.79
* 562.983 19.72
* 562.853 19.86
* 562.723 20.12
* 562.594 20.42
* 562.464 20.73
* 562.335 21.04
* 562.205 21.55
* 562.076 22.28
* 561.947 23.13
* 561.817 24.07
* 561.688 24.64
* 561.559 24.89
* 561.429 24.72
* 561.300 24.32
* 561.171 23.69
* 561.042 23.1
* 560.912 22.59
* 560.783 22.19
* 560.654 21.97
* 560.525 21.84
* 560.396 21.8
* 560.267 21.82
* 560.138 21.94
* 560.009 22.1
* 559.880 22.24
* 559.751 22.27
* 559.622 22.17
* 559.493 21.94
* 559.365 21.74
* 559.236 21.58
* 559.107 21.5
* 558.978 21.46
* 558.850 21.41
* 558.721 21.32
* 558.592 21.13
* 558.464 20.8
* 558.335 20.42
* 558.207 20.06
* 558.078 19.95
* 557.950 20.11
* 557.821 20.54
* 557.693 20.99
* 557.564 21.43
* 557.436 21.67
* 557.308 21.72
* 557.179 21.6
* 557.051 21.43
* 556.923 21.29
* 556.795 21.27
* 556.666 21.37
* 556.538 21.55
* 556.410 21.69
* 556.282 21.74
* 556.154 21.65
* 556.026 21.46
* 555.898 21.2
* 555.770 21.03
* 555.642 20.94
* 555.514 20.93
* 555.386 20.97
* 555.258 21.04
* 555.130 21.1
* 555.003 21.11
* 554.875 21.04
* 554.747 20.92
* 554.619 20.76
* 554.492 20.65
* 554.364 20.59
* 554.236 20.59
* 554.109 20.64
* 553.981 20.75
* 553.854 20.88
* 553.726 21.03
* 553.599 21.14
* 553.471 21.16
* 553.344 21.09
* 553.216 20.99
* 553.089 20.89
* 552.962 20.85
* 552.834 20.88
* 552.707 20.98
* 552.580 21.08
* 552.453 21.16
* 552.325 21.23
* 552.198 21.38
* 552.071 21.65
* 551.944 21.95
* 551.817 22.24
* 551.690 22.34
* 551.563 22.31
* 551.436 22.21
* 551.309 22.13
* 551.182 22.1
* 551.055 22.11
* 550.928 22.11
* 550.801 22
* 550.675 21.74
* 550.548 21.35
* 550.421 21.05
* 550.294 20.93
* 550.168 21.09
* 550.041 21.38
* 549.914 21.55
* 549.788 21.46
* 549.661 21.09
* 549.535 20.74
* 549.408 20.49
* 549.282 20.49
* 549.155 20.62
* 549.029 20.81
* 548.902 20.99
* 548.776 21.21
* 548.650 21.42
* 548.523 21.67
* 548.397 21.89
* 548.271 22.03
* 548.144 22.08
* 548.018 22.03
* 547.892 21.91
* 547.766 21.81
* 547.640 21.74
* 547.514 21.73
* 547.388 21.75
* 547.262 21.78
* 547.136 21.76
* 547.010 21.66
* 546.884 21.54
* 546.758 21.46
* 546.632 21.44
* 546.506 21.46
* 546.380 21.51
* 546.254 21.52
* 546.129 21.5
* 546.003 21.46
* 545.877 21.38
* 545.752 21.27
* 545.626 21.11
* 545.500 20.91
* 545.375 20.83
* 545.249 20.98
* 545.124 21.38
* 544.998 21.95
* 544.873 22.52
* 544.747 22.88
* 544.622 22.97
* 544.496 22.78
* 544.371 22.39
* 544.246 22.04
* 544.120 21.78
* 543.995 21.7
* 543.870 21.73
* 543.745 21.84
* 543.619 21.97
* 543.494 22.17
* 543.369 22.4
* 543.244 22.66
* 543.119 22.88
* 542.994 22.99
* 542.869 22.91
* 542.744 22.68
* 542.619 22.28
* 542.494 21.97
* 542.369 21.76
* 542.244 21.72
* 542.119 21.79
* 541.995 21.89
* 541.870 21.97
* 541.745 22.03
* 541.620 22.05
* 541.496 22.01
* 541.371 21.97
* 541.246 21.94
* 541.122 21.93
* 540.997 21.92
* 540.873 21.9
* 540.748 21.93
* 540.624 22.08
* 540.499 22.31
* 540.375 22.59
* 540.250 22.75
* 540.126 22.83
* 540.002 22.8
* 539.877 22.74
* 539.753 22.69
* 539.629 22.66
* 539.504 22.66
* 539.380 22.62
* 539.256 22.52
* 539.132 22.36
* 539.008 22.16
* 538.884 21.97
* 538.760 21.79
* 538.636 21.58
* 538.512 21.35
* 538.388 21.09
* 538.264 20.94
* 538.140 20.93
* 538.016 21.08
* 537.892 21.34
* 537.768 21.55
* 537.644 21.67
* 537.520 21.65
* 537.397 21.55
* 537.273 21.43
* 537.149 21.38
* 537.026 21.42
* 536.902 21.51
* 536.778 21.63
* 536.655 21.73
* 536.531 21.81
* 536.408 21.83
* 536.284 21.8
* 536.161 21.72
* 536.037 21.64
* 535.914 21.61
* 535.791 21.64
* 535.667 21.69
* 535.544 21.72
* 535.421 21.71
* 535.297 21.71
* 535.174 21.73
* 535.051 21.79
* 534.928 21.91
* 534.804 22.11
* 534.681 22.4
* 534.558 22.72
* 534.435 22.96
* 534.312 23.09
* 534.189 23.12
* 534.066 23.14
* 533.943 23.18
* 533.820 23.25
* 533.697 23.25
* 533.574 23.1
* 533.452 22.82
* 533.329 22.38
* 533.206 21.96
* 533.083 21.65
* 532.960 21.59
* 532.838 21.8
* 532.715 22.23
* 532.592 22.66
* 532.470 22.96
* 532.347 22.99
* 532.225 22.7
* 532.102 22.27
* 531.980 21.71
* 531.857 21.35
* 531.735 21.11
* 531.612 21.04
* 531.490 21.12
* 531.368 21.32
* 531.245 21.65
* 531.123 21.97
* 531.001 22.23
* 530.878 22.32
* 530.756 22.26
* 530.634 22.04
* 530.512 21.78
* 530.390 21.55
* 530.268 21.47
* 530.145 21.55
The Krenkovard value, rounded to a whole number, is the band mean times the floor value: 462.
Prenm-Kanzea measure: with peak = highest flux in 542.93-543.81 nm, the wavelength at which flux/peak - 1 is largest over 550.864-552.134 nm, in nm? 551.690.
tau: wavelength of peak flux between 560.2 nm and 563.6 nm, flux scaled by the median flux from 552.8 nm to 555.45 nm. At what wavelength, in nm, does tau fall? 561.559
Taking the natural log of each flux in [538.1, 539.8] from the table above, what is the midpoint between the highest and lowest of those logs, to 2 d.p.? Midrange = 3.08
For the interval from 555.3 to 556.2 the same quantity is 3.06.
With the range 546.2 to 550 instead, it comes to 3.06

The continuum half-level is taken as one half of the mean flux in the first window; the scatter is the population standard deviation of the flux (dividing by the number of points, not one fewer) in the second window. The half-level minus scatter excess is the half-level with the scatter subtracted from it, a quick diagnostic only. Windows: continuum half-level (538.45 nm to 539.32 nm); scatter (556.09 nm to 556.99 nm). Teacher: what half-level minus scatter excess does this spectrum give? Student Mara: 10.8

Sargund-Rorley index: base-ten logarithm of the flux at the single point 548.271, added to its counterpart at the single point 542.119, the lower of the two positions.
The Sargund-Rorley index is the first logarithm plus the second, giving 2.681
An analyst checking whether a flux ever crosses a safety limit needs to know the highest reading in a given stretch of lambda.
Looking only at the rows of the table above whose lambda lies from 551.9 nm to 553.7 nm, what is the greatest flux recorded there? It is 21.95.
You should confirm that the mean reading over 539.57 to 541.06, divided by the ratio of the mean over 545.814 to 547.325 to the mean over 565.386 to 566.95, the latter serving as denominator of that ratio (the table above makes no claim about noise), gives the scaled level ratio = 22.0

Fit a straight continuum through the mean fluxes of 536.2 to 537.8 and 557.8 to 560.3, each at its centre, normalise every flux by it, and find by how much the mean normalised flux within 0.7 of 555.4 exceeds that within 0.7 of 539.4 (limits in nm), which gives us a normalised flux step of -0.055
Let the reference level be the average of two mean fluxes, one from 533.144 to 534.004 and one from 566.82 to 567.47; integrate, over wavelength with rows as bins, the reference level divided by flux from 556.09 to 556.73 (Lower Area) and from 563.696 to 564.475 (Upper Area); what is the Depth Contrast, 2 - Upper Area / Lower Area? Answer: 0.77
